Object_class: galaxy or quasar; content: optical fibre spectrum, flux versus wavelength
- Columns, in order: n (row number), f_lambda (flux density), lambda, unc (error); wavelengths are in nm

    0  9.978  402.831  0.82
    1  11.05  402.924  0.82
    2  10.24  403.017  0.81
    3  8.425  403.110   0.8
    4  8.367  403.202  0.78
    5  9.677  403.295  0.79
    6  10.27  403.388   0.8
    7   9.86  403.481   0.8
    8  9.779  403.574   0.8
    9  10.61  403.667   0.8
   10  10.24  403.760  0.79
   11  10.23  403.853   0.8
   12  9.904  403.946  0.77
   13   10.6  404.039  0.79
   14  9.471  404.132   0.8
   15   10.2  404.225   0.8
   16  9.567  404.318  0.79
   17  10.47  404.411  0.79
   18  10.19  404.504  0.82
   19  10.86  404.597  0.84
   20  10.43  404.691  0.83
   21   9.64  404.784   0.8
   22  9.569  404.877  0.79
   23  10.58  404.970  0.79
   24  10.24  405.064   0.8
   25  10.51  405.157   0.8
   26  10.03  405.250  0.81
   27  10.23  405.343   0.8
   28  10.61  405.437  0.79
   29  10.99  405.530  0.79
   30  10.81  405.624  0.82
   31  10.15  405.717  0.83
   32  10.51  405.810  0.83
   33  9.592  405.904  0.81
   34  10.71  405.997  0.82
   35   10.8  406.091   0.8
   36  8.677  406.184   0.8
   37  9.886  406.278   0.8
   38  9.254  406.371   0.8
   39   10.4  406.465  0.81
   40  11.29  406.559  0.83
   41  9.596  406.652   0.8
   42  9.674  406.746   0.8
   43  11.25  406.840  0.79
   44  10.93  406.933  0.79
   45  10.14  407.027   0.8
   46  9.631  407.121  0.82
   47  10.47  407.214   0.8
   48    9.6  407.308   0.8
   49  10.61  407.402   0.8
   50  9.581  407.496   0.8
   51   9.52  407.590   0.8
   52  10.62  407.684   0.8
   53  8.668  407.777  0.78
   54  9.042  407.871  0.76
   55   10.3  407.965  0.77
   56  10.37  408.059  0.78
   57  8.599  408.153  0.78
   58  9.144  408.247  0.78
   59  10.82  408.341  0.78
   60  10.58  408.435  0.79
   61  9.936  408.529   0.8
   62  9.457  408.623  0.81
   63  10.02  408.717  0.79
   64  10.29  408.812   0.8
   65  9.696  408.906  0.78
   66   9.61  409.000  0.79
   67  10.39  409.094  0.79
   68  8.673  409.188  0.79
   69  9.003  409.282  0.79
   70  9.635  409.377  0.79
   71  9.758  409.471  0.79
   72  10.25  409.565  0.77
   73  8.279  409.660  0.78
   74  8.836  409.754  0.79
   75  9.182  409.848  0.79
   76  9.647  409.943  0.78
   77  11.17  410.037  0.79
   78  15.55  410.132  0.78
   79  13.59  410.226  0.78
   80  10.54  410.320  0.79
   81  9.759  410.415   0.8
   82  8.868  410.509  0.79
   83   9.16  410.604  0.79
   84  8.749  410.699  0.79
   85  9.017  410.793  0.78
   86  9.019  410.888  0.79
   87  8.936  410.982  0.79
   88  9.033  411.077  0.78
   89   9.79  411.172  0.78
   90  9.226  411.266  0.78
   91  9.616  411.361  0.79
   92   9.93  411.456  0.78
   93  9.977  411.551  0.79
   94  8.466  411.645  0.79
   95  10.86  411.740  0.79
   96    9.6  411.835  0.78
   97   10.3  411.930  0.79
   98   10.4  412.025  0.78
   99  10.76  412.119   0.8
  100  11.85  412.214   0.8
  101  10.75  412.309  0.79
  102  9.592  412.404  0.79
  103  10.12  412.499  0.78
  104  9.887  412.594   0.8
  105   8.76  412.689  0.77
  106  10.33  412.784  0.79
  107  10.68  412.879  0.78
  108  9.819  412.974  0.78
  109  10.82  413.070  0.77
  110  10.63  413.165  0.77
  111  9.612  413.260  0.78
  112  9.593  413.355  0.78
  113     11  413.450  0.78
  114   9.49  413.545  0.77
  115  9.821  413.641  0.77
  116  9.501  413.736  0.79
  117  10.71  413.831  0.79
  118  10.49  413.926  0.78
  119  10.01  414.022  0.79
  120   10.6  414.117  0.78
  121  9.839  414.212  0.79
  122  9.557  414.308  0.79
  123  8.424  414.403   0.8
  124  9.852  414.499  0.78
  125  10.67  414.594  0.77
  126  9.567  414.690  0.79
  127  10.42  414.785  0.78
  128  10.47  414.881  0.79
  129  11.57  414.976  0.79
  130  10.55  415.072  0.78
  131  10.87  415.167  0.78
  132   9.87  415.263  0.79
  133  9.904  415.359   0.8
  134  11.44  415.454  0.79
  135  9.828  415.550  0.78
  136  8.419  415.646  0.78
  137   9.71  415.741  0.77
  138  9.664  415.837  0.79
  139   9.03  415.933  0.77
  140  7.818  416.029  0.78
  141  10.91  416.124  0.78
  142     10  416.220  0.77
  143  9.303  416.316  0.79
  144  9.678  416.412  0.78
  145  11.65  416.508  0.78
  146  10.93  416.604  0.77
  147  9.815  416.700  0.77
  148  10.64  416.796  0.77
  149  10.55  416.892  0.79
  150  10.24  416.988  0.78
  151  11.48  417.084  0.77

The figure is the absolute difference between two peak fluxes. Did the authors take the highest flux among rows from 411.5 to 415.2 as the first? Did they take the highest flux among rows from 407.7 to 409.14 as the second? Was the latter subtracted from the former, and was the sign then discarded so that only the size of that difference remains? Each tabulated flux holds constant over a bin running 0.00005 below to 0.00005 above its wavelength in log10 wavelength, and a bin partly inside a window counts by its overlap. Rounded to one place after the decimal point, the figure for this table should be 1.0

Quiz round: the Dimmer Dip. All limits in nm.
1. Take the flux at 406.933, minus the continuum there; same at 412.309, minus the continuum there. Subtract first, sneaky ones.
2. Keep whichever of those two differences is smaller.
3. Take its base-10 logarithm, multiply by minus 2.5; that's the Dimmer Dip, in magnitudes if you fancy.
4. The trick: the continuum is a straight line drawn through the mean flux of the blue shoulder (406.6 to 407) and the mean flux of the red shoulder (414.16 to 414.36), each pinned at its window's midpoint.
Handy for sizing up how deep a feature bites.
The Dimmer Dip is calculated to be 0.6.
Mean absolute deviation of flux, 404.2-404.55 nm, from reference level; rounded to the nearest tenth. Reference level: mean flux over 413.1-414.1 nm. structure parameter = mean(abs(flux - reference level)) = 0.3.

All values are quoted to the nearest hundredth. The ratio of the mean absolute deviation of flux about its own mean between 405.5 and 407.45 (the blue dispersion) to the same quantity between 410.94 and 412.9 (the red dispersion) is 0.94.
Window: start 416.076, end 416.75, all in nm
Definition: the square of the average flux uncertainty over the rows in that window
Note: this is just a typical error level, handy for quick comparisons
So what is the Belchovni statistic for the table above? 0.604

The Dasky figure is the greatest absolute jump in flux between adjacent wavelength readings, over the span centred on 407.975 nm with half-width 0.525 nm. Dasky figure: 2.0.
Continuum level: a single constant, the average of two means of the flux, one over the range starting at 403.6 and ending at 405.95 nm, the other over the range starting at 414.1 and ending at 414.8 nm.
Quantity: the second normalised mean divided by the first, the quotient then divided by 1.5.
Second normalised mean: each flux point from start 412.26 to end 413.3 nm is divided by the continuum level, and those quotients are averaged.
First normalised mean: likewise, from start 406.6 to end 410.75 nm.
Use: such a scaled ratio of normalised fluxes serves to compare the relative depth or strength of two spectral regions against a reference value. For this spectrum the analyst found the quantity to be 0.674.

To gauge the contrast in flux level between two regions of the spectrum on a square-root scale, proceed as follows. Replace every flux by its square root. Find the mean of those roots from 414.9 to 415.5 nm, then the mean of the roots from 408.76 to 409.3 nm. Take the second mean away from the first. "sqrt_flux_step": 0.17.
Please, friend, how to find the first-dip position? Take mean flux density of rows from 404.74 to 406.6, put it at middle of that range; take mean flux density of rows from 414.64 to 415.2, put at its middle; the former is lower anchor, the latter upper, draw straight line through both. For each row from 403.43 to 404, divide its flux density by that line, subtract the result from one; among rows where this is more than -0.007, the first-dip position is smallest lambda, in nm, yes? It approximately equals 403.481 nm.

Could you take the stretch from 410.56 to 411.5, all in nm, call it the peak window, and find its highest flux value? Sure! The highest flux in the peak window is 9.93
